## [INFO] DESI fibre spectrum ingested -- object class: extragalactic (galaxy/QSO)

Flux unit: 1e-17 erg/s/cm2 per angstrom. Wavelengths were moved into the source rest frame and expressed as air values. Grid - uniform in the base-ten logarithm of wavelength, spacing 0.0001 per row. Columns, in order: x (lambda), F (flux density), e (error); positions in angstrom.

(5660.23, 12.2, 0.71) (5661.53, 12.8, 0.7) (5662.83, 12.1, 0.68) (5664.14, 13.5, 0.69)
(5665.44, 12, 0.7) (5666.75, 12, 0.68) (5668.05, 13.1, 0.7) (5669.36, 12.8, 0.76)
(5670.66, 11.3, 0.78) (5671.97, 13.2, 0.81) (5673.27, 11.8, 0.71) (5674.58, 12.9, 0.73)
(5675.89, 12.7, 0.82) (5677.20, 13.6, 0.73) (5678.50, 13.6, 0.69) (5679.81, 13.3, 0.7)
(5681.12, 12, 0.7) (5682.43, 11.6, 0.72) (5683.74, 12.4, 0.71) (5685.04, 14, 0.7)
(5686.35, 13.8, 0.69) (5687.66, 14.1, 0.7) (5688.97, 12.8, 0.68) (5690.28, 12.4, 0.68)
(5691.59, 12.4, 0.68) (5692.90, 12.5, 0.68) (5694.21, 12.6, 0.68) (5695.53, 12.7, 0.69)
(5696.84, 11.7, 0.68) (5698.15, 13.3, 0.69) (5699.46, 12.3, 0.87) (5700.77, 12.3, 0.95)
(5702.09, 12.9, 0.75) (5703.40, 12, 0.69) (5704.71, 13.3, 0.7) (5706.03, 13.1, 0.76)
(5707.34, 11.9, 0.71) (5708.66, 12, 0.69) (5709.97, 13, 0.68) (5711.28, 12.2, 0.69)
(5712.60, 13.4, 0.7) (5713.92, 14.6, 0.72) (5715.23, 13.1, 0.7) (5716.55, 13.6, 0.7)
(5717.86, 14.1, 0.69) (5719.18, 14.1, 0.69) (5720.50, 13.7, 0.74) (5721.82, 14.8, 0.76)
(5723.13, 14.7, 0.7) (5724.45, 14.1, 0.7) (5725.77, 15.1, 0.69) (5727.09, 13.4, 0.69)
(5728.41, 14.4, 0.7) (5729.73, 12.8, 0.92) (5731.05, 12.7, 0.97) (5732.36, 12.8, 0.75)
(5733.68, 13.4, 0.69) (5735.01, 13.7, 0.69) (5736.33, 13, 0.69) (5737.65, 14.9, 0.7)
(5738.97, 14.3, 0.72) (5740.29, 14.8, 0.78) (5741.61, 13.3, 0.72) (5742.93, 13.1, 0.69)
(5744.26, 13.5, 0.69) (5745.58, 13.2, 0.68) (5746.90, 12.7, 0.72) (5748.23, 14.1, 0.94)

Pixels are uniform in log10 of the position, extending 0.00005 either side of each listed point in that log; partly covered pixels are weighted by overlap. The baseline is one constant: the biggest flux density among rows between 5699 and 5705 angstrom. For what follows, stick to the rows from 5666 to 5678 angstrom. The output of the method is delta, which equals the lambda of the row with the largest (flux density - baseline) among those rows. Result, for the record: 5677.20 angstrom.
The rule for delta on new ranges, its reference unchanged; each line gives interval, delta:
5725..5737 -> 5725.77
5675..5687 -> 5685.04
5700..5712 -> 5704.71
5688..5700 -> 5698.15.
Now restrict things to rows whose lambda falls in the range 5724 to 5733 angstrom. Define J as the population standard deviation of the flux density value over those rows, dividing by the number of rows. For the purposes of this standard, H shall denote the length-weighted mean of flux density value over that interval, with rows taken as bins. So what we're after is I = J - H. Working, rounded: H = 13.61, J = 0.87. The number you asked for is -12.7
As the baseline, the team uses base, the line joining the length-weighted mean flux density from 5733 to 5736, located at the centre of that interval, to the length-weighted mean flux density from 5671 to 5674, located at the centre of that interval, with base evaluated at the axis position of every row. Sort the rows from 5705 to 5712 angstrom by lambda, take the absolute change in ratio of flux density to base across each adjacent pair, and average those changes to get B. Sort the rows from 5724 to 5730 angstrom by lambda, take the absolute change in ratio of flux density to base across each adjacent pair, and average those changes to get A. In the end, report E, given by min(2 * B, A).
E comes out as 0.099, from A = 0.10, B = 0.060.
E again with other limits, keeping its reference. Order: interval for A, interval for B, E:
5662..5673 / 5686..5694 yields 0.067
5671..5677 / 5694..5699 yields 0.073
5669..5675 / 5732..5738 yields 0.119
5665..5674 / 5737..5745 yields 0.084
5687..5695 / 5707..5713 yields 0.030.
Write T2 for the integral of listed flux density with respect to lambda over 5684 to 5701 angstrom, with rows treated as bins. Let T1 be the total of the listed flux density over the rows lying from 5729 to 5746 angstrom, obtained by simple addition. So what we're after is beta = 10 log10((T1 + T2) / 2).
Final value 22.9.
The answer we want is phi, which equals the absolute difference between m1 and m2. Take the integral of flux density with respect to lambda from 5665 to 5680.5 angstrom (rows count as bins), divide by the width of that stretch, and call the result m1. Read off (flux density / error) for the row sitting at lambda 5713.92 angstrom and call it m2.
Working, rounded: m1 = 12.7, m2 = 20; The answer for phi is 8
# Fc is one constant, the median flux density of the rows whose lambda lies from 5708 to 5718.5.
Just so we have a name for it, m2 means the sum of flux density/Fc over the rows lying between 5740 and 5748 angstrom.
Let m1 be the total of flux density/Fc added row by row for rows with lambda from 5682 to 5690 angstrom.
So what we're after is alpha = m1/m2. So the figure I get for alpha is 0.98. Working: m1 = 5.9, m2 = 6.1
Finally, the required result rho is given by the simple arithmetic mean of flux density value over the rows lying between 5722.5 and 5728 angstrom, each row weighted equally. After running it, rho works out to 14.3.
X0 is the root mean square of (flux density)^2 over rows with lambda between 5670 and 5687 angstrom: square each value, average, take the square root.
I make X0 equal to 166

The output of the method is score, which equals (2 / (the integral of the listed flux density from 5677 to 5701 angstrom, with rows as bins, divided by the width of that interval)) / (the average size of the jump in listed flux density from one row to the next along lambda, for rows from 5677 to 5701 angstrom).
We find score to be 0.268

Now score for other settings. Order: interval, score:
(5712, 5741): 0.189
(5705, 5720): 0.189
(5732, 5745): 0.196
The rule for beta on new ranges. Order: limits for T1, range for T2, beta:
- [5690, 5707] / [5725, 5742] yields 23.0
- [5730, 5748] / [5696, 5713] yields 22.9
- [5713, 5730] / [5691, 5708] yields 23.0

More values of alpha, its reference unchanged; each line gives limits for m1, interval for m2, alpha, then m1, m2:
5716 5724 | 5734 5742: 1.01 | 6.4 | 6.3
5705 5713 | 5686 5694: 0.97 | 5.7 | 5.9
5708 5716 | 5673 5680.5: 1.01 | 5.9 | 5.9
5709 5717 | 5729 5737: 1.02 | 6.0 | 5.9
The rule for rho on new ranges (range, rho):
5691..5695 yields 12.5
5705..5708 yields 12.5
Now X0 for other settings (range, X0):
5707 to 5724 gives 184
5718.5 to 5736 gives 193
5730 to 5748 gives 184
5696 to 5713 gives 159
